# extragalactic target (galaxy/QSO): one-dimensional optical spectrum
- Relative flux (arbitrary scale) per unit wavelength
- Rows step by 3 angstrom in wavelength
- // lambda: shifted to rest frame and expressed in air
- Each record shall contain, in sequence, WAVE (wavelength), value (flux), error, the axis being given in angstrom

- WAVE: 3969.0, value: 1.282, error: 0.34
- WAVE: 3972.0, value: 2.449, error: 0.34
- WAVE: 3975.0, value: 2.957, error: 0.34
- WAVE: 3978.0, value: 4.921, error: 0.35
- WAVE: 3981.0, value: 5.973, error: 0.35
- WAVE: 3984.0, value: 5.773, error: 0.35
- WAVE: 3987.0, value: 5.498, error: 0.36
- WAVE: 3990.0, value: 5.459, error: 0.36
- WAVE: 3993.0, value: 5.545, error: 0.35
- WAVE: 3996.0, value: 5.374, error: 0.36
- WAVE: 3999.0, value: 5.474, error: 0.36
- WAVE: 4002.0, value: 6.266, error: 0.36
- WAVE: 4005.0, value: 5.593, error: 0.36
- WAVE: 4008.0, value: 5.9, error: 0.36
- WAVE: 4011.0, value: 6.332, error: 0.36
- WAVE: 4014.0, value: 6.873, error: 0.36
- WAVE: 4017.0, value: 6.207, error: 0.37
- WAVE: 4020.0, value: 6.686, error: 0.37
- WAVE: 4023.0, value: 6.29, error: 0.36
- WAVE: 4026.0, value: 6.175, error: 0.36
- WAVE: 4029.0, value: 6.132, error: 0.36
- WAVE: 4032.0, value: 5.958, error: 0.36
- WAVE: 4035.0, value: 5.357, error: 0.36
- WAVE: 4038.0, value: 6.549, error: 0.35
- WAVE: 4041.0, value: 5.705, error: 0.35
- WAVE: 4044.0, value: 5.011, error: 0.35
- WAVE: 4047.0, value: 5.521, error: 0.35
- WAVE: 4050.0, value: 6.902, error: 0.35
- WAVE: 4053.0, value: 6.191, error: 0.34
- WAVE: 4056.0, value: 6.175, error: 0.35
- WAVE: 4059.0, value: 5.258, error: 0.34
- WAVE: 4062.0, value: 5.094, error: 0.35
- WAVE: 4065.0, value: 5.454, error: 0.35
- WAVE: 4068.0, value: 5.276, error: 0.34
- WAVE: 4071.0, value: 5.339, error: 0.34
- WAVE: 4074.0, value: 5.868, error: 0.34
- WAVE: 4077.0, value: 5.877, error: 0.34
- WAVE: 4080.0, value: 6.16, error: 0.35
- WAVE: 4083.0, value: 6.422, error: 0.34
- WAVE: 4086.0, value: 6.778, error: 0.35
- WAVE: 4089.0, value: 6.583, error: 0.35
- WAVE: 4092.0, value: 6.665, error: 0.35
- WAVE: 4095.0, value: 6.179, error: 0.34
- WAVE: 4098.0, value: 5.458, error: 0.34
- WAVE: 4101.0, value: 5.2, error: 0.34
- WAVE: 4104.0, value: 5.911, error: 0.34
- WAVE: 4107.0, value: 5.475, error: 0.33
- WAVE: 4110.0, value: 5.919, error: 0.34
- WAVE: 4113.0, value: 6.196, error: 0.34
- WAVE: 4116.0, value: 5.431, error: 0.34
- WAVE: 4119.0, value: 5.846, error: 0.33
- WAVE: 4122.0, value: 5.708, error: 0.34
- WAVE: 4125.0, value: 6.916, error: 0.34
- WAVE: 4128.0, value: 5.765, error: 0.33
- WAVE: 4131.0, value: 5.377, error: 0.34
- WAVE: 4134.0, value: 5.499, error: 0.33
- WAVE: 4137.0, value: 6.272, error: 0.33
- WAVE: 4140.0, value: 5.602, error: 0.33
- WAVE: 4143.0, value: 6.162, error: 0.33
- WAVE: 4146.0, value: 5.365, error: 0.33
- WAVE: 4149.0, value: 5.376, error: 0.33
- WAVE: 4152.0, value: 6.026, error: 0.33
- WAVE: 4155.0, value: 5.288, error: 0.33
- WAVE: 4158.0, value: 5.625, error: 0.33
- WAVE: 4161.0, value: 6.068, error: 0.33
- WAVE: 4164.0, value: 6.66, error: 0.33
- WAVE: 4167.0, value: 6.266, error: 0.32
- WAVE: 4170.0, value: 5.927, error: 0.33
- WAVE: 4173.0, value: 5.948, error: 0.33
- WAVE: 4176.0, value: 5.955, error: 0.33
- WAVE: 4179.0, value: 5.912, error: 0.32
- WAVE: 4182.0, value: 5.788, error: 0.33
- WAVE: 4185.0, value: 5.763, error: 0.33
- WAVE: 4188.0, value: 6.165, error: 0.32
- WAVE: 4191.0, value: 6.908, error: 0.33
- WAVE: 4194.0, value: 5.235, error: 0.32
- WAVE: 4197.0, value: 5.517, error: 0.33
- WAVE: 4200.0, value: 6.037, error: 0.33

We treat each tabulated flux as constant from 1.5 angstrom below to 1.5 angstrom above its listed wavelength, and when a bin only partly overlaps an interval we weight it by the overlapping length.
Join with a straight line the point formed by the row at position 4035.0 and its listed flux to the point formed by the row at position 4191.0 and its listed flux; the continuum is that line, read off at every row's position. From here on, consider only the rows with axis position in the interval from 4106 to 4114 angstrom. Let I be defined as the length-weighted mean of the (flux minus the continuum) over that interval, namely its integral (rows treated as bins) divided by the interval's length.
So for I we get -0.2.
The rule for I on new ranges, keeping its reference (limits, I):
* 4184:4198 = -1.0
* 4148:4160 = -0.9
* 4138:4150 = -0.8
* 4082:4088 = 0.8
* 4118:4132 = -0.3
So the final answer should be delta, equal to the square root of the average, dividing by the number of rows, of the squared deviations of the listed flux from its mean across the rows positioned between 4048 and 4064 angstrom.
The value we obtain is 0.67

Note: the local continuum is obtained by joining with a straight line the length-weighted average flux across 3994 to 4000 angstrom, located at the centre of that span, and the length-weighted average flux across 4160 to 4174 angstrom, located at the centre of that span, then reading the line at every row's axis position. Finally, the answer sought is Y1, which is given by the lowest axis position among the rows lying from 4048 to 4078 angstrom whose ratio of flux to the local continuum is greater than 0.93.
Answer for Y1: 4050.0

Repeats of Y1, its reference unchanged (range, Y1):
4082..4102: 4083.0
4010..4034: 4011.0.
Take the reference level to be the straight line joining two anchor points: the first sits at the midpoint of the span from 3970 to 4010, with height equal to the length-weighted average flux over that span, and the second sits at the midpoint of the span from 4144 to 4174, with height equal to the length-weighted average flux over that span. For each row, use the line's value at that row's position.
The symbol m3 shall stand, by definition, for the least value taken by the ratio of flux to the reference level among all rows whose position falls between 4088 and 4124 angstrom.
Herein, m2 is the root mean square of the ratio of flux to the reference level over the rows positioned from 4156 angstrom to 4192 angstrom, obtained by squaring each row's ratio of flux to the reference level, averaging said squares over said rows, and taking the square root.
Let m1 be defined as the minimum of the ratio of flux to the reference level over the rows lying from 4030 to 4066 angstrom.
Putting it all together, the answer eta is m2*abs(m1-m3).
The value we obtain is 0.01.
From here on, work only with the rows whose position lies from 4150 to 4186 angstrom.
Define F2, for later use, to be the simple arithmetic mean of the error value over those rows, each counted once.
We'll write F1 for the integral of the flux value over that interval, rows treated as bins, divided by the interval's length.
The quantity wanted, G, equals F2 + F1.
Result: 6.26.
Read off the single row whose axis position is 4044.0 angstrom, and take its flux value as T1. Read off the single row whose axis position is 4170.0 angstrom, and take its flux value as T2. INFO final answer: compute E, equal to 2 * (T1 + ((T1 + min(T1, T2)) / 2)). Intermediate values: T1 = 5.011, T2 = 5.927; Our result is 20.0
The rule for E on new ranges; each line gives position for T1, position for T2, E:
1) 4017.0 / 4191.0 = 24.8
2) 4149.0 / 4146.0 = 21.5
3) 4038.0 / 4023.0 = 25.9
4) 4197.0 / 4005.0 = 22.1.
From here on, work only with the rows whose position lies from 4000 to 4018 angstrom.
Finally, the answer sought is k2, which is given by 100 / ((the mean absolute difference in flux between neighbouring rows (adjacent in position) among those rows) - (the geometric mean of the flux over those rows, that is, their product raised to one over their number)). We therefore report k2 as -17.7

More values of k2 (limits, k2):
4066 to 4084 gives -17.9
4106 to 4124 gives -18.7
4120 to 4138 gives -19.3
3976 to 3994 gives -19.3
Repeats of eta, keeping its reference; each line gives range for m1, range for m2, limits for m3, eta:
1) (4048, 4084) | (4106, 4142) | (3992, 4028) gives 0.11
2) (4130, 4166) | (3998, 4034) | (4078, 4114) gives 0.03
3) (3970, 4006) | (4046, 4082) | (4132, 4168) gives 0.45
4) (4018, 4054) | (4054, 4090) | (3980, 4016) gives 0.12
